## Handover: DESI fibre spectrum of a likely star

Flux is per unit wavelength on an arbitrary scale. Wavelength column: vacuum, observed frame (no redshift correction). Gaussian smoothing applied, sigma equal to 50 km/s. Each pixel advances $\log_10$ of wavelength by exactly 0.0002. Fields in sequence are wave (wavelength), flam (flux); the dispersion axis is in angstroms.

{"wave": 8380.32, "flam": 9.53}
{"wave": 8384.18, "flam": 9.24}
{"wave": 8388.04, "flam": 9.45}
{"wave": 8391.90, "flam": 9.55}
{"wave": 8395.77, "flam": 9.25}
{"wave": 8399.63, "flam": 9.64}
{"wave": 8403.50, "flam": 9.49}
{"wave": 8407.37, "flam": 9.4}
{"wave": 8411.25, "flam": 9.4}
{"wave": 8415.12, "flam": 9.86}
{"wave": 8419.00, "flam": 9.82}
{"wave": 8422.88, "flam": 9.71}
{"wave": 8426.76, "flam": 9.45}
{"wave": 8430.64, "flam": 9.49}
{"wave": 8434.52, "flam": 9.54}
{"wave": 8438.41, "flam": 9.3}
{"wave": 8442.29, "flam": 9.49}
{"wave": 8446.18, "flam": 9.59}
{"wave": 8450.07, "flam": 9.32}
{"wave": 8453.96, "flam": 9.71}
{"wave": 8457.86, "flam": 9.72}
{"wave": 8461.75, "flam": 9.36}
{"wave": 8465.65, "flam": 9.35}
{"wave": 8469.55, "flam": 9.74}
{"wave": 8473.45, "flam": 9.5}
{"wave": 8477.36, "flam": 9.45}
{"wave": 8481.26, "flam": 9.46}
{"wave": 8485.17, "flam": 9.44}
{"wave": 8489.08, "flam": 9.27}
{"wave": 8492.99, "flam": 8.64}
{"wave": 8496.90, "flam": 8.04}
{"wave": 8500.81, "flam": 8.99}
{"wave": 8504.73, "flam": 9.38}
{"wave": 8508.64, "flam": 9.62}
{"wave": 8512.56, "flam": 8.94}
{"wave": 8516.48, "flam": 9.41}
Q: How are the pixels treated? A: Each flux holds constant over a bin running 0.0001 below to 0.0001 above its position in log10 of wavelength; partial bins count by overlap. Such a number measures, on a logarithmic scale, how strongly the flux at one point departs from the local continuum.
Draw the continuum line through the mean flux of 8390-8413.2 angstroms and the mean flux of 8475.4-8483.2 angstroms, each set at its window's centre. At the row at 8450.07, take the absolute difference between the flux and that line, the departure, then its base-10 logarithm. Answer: -0.87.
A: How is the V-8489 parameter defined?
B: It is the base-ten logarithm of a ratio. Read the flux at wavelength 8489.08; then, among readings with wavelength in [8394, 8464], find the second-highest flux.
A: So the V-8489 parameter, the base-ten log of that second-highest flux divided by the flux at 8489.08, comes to 0.025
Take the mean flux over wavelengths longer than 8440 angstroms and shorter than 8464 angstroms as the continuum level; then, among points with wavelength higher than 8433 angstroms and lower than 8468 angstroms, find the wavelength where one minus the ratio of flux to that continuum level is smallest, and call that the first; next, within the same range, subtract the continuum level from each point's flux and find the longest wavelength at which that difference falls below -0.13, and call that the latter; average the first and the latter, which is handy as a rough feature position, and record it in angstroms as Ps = 8461.8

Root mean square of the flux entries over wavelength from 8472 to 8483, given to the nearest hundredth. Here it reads 9.47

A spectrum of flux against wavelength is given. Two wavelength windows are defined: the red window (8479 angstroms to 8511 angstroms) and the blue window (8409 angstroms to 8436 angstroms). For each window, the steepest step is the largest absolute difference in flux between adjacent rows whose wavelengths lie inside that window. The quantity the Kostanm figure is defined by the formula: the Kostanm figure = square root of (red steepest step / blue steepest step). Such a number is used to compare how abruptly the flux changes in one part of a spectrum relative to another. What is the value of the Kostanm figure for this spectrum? 1.4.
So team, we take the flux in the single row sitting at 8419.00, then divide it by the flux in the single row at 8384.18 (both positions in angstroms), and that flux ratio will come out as 1.06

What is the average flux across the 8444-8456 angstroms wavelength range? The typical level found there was 9.54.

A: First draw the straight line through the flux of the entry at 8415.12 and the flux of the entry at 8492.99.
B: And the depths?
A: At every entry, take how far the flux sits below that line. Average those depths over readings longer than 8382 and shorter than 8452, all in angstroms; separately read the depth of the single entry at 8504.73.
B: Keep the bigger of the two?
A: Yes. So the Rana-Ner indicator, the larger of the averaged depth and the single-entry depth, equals 0.33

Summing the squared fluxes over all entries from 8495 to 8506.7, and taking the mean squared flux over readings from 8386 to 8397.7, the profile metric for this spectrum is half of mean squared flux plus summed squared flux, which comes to 161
